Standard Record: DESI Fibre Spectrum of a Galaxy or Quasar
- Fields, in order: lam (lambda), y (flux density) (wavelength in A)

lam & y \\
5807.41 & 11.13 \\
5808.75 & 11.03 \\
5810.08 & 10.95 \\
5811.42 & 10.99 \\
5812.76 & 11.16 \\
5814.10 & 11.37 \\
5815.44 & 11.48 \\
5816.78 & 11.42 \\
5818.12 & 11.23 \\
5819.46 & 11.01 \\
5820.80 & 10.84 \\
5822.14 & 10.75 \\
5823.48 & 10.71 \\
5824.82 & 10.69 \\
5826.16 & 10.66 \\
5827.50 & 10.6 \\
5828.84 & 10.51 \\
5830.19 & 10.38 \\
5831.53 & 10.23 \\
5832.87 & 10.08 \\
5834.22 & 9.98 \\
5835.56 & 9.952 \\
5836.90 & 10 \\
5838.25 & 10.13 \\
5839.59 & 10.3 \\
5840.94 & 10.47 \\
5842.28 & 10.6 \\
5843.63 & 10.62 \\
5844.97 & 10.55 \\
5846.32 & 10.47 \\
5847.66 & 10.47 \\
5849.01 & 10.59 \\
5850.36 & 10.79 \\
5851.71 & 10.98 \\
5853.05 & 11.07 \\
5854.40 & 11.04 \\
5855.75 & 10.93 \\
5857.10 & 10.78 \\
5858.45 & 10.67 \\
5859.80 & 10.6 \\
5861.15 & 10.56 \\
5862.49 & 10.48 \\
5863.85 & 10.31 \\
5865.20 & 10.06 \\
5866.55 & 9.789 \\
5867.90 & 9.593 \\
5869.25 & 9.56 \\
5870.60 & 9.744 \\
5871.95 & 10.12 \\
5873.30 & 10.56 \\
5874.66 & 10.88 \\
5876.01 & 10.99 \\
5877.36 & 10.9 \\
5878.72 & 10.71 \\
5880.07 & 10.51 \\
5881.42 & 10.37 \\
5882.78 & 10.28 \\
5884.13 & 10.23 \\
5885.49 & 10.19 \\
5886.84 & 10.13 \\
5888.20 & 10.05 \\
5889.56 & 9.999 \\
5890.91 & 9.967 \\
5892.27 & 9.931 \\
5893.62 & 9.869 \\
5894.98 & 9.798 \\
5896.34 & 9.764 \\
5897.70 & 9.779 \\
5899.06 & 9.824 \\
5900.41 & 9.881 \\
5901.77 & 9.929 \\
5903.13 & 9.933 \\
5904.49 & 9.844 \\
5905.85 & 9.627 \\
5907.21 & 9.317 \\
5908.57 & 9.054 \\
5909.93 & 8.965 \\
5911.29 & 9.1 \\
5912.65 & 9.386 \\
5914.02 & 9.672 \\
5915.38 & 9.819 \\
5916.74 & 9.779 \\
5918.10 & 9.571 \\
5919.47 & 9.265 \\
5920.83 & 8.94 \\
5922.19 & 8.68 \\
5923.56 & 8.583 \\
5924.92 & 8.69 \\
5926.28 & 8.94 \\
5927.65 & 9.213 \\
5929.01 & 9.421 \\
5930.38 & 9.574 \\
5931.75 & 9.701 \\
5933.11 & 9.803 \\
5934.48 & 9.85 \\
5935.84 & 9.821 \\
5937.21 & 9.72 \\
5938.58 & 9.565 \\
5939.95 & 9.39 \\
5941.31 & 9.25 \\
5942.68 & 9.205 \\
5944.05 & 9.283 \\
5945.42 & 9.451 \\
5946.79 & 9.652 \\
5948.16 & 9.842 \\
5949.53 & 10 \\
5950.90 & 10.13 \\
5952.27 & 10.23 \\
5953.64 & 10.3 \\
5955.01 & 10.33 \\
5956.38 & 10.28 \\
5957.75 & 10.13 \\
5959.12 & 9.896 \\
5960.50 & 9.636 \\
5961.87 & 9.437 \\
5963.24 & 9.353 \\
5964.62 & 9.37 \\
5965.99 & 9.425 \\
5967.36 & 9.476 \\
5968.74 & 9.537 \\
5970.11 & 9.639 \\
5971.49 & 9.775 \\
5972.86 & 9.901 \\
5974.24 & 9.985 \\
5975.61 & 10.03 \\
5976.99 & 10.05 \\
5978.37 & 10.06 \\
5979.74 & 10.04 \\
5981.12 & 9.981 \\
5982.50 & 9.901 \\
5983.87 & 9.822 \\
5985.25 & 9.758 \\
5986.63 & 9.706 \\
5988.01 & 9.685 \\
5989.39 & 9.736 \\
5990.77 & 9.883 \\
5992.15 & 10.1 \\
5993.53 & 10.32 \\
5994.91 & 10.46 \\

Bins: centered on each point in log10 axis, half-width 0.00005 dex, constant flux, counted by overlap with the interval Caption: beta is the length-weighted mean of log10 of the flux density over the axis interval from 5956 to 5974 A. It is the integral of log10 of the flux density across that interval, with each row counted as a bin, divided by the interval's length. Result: 0.99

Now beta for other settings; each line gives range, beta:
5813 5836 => 1.03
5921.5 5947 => 0.97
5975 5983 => 1.00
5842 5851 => 1.02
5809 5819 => 1.05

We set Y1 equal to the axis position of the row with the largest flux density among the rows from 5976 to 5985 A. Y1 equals 5978.37 A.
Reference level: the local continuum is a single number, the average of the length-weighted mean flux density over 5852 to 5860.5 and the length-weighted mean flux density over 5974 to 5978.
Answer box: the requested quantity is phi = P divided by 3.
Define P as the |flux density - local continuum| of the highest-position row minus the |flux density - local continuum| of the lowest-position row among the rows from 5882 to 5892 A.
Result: 0.10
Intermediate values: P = 0.3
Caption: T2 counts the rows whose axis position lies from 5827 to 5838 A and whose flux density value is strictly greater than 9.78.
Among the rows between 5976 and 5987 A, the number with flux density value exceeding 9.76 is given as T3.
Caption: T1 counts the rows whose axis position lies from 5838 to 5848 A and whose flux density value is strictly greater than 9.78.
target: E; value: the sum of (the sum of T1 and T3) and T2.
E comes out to 22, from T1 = 8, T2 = 8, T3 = 6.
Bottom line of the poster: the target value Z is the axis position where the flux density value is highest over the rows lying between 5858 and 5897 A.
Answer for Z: 5876.01 A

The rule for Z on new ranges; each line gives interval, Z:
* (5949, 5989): 5955.01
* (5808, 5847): 5815.44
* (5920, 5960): 5955.01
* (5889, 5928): 5889.56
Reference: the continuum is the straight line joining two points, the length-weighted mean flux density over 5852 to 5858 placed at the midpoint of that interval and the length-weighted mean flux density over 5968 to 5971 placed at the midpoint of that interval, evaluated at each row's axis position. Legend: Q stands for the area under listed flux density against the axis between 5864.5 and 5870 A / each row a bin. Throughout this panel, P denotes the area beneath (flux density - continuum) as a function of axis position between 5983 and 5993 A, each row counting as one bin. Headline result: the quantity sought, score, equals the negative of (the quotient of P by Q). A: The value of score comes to -0.087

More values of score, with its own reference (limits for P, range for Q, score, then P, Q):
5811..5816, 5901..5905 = 0.023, -0.9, 40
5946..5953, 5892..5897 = -0.021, 1.0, 49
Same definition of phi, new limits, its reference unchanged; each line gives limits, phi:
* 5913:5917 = -0.04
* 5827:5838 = 0.09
